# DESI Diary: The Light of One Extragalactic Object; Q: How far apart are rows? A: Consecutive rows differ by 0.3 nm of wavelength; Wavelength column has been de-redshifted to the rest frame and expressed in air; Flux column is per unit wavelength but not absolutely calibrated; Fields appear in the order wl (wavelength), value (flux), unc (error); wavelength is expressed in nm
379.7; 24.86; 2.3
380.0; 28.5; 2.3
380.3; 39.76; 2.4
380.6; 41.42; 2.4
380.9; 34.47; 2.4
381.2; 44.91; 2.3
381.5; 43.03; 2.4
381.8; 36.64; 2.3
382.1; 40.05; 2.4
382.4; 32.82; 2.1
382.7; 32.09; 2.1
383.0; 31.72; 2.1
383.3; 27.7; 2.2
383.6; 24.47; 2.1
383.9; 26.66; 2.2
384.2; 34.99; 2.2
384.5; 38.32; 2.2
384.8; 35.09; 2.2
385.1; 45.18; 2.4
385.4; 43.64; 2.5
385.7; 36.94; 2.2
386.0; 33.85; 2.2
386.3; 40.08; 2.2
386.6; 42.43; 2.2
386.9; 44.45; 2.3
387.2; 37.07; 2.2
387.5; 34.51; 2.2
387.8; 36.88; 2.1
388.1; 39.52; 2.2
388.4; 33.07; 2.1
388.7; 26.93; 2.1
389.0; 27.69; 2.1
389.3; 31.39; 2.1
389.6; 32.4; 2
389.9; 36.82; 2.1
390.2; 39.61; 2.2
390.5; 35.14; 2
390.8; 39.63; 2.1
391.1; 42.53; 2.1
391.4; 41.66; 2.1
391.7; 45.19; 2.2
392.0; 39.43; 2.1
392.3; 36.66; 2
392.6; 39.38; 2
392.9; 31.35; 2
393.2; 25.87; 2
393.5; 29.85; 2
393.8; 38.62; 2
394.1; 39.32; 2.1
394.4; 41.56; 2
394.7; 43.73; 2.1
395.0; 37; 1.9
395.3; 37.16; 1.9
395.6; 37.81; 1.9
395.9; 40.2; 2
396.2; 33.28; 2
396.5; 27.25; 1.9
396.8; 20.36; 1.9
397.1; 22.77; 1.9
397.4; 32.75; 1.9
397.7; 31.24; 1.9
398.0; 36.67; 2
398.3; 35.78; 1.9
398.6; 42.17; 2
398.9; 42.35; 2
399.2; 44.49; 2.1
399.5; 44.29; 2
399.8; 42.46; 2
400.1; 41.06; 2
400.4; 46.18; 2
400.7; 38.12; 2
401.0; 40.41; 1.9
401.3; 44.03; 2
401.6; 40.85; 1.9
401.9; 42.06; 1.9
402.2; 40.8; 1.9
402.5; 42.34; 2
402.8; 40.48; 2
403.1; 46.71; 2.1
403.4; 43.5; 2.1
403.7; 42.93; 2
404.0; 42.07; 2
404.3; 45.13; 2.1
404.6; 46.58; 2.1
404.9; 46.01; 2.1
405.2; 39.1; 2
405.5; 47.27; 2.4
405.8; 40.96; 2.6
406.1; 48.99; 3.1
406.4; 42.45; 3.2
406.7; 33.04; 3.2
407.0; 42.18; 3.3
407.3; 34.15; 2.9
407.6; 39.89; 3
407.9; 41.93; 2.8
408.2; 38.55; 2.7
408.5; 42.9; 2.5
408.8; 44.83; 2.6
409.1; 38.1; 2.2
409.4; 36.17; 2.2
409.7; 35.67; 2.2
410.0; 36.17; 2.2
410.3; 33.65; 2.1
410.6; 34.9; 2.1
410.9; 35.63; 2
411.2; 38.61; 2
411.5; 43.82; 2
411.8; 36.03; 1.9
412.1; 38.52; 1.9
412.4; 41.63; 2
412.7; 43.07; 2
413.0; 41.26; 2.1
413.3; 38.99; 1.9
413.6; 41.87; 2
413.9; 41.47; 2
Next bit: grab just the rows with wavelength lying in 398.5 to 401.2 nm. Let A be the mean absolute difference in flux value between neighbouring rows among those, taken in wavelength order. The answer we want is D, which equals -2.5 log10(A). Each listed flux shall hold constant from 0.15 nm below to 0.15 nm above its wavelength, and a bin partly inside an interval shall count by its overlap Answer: -1.1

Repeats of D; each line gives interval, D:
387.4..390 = -1.3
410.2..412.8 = -1.2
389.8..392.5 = -1.3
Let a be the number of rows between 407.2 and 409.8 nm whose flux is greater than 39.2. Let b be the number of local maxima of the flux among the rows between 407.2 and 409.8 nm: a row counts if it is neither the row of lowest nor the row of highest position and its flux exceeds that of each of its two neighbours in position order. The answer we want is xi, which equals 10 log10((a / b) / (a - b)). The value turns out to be 0.0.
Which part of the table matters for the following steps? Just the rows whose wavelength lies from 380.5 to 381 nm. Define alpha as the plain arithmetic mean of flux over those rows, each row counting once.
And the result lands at 37.9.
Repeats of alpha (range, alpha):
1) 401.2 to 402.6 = 42.0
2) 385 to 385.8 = 41.9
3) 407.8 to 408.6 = 41.1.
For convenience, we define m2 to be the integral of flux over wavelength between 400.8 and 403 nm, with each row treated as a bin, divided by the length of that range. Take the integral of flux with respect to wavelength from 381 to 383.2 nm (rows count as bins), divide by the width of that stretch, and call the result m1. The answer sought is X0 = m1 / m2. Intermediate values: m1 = 37.0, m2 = 42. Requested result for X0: 0.9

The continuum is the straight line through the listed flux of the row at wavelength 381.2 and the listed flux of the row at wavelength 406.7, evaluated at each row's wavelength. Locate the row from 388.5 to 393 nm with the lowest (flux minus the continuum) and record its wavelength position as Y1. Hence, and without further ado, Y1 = 388.7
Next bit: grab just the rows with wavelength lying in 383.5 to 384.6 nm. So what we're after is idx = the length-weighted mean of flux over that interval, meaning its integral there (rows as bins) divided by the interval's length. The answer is 31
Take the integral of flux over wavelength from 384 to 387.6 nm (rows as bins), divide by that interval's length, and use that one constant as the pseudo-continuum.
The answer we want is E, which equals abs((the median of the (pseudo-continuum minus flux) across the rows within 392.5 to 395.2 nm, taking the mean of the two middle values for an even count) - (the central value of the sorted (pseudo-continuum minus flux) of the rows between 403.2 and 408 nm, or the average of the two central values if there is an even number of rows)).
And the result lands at 3.7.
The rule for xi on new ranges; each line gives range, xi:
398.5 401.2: -1.8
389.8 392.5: -1.8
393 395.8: 1.8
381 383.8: 1.8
